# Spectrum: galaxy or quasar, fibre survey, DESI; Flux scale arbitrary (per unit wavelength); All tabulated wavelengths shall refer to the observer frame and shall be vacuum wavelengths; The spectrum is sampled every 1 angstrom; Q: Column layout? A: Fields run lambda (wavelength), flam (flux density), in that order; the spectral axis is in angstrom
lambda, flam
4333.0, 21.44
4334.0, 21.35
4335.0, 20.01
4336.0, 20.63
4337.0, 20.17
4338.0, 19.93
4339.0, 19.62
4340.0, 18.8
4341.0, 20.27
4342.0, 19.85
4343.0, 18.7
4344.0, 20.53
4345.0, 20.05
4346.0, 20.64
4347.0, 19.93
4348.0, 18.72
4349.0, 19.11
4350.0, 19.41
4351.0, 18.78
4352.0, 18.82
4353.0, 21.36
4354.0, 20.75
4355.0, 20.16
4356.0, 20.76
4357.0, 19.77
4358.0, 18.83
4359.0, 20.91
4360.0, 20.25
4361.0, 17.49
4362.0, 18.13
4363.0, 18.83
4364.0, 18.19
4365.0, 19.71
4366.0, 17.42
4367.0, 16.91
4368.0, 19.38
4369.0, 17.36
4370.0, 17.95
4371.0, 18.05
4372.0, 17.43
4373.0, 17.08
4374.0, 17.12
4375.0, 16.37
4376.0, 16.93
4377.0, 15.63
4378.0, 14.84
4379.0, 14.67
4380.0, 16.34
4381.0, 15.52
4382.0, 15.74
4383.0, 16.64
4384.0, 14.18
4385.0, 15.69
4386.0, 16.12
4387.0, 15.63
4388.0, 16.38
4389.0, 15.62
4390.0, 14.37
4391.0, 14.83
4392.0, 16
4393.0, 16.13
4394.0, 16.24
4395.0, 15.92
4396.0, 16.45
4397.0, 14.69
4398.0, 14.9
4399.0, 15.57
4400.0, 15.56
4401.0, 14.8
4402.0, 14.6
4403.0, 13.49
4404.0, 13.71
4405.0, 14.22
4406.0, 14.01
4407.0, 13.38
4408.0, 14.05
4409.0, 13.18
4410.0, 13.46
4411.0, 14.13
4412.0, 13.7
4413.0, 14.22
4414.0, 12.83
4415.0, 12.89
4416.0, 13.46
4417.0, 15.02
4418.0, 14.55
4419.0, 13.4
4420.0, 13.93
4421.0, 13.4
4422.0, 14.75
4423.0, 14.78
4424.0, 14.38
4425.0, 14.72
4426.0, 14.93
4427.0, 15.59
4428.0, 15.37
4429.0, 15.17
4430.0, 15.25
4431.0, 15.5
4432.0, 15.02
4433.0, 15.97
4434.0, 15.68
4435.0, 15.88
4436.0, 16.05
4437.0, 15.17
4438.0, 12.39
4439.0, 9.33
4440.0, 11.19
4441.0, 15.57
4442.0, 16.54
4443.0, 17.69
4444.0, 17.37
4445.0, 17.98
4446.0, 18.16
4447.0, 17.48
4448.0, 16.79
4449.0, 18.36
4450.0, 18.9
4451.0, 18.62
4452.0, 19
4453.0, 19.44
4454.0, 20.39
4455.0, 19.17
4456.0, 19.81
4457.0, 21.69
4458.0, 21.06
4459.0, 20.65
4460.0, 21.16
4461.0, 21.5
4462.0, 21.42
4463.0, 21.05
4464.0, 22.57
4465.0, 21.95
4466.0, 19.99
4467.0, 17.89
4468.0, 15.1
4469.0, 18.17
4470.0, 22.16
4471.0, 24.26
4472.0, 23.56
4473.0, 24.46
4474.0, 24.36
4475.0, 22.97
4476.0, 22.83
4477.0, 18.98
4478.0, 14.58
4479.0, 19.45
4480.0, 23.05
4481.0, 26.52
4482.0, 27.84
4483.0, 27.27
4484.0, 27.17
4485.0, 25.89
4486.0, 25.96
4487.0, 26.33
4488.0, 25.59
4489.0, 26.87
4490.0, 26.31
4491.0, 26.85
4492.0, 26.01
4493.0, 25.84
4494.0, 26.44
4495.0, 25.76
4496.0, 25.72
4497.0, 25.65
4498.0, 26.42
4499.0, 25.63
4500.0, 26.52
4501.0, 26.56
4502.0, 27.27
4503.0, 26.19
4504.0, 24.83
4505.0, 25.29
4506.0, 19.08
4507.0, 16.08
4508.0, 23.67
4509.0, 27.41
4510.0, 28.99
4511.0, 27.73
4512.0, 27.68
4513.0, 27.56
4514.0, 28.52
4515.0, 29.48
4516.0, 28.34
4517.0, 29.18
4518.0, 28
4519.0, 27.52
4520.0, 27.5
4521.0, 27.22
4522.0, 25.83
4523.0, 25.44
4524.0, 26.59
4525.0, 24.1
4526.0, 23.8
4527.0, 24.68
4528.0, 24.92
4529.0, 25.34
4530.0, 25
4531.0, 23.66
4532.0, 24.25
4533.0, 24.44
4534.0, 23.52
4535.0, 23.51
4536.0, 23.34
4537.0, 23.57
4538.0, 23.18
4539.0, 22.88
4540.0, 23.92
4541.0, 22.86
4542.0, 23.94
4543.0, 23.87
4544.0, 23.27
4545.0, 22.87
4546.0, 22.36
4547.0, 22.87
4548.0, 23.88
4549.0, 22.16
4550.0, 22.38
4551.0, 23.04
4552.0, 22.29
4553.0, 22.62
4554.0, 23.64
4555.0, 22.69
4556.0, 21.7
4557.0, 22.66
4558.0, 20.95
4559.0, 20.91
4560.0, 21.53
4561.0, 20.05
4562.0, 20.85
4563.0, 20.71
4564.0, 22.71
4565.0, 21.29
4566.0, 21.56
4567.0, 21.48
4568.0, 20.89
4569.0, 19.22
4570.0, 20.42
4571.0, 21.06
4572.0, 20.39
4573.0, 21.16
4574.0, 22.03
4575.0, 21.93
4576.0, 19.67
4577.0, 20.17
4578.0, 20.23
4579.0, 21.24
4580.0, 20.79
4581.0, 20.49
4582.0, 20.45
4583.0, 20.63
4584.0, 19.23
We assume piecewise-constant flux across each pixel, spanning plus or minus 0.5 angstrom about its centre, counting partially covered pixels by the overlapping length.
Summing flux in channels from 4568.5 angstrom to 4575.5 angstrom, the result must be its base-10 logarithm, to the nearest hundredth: 2.16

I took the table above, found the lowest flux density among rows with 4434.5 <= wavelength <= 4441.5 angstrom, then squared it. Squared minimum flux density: 87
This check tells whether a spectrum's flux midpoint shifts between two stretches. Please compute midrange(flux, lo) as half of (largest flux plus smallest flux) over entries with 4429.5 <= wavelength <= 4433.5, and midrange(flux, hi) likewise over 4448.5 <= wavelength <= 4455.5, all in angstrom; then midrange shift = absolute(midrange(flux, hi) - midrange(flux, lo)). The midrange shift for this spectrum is 3.9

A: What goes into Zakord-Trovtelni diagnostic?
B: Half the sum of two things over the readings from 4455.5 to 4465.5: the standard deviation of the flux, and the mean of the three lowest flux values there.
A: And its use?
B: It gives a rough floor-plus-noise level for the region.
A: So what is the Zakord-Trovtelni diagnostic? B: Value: 10.6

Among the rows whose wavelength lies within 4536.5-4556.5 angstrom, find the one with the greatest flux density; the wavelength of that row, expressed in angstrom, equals 4542.0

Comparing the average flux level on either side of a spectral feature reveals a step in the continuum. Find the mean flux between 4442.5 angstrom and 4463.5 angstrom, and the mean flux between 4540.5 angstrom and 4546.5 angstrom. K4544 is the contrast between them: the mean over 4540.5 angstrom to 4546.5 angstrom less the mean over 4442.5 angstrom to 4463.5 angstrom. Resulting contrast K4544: 3.8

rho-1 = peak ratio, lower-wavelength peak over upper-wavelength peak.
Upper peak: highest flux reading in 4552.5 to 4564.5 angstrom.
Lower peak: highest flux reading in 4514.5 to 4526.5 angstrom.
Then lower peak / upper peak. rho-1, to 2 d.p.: 1.25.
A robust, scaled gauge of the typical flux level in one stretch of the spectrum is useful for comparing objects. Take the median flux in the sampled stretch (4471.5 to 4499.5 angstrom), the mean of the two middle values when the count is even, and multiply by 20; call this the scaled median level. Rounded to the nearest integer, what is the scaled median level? 516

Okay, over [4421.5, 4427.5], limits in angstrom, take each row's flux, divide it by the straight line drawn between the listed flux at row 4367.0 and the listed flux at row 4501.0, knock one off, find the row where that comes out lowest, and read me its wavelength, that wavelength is 4424.0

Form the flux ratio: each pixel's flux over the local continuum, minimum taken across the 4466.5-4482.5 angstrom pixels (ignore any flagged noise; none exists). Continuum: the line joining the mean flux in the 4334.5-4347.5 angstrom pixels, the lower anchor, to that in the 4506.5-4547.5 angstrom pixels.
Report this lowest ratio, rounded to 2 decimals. 0.61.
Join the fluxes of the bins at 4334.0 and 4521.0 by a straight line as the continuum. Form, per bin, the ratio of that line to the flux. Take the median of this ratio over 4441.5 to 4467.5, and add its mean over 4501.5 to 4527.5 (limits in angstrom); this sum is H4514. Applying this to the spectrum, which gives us 2.35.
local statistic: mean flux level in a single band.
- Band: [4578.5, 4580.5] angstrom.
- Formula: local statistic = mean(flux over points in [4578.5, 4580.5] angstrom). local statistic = 21.0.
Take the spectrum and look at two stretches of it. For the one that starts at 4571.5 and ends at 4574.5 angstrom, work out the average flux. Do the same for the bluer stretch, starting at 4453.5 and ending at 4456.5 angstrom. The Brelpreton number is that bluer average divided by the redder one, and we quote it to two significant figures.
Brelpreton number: 0.93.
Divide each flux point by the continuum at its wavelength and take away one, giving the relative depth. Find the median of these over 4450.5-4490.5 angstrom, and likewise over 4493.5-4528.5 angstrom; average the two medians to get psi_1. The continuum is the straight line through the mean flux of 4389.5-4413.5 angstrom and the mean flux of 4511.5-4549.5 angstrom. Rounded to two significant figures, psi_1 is 0.13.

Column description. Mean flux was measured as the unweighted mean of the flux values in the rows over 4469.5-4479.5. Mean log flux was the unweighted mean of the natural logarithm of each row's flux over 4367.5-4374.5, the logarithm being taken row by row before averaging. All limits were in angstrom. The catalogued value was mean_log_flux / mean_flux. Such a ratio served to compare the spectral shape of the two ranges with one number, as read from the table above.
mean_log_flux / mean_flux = 0.13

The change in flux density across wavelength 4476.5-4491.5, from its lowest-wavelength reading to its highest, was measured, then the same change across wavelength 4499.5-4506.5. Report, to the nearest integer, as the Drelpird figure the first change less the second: 15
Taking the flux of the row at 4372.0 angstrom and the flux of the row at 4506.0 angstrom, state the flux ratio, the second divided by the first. 1.09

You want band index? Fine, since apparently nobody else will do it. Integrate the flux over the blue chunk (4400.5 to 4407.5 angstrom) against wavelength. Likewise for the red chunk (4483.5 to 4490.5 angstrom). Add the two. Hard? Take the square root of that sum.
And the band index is 16.8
